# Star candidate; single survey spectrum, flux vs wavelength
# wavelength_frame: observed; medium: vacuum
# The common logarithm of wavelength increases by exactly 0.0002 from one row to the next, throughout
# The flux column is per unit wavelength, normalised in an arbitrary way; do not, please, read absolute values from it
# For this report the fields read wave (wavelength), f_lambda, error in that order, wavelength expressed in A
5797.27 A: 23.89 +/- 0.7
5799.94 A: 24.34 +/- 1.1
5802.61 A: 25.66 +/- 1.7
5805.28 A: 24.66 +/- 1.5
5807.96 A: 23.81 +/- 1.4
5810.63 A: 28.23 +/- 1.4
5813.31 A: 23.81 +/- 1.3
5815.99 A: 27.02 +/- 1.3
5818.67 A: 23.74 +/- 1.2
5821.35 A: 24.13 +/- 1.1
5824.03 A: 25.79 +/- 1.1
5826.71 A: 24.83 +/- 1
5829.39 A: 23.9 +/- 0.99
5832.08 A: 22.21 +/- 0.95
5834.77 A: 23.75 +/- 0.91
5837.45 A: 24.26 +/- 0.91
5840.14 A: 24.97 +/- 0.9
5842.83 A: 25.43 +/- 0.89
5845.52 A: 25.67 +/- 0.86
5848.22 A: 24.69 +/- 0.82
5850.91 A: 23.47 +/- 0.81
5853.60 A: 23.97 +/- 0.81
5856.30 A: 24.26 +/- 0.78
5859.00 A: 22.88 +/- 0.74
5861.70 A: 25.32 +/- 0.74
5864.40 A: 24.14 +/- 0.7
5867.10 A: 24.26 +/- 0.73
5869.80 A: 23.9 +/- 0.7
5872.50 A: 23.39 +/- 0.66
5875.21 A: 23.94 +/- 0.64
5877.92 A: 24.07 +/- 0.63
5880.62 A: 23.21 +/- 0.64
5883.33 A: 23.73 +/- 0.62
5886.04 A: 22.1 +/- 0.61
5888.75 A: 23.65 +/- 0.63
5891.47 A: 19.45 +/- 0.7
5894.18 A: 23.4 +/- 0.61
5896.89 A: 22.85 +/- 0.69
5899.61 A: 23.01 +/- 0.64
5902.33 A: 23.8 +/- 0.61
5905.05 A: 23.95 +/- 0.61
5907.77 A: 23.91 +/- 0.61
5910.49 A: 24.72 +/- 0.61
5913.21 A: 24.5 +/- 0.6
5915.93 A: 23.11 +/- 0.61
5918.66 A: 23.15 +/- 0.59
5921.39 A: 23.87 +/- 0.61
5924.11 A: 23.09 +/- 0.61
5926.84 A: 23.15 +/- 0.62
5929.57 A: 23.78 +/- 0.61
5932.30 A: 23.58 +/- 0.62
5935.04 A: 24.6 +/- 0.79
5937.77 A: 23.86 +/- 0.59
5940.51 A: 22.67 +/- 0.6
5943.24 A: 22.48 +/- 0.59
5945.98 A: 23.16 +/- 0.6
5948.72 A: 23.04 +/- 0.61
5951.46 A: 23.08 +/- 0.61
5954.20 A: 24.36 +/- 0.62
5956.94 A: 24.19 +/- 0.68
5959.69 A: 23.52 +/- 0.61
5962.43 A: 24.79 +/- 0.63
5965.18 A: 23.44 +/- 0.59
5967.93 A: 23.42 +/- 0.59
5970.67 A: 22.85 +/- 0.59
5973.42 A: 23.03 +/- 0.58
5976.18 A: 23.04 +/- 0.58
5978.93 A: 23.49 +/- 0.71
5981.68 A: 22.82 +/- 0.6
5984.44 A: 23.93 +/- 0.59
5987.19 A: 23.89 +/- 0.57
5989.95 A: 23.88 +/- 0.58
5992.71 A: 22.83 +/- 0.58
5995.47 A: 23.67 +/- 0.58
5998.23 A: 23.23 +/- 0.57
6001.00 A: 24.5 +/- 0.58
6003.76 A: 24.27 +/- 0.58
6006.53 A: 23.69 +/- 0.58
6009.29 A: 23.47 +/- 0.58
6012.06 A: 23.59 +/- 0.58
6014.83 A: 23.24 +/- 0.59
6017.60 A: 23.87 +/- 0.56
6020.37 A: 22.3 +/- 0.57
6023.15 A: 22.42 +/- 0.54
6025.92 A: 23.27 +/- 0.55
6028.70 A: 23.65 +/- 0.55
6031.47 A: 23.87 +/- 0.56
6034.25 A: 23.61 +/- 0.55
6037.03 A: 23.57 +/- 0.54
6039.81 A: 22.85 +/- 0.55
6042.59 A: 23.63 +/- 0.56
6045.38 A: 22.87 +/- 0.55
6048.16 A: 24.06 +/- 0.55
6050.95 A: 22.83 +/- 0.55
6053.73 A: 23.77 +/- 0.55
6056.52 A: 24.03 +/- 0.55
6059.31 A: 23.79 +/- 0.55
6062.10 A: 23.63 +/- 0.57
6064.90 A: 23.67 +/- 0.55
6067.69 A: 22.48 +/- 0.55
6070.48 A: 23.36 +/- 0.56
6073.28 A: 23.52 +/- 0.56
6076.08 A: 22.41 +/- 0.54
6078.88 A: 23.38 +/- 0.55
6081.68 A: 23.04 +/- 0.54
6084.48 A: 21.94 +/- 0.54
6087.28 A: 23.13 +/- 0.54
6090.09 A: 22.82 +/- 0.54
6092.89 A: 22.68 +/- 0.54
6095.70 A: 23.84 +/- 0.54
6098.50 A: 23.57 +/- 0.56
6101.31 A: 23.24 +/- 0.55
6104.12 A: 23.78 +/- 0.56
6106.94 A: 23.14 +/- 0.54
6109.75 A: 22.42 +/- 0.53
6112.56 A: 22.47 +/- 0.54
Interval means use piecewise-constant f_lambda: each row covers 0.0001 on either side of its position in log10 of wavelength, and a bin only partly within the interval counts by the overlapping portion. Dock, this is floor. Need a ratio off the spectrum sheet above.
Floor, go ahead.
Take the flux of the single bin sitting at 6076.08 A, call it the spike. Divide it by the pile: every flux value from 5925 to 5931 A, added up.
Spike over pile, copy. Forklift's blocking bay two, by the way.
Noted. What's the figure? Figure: 0.48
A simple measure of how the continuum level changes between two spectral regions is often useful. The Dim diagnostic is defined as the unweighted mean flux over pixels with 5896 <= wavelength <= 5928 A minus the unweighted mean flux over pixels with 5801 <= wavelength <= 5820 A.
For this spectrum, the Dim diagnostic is -1.7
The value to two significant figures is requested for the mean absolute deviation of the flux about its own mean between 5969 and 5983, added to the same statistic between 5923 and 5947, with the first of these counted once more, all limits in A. 0.87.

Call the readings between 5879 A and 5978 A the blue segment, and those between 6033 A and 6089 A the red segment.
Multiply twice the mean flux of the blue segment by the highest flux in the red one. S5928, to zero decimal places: 1125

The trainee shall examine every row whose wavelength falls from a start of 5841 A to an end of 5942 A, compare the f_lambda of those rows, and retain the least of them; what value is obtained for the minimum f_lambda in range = 19.45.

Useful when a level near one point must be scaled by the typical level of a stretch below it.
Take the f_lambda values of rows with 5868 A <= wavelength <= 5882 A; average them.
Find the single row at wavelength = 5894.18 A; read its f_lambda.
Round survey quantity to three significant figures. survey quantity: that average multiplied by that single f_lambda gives 555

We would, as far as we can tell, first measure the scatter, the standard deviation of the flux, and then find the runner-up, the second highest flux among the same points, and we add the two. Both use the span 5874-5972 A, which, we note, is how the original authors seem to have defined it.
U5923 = 25.6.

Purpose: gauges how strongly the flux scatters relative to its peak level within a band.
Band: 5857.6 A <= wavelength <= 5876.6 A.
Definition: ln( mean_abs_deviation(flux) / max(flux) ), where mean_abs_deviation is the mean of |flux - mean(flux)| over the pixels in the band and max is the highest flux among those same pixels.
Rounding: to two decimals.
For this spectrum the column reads -3.90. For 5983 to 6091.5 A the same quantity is -3.96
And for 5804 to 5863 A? -3.36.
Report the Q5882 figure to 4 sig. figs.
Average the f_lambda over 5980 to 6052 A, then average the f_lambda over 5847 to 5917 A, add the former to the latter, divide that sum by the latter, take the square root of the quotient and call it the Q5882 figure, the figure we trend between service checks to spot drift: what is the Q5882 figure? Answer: 1.412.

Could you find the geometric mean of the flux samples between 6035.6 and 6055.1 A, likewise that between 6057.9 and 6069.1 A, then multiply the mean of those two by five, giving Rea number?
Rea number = 117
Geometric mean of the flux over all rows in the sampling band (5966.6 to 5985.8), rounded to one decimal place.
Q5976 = 23.2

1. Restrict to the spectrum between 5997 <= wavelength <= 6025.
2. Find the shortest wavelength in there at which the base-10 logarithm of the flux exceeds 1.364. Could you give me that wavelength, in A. 5998.23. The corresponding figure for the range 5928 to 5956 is 5929.57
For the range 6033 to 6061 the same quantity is 6034.25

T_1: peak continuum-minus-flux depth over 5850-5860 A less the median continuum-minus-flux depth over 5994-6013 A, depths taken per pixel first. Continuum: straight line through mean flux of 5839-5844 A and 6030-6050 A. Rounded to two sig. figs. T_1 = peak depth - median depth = 2.0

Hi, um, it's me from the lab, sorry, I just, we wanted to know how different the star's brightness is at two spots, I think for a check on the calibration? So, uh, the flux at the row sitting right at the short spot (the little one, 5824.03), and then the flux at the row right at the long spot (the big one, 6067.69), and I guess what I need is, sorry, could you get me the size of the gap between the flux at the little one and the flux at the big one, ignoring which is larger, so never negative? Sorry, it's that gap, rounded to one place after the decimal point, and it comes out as 3.3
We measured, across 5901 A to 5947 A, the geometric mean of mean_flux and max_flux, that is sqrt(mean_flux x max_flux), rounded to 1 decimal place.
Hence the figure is 24.2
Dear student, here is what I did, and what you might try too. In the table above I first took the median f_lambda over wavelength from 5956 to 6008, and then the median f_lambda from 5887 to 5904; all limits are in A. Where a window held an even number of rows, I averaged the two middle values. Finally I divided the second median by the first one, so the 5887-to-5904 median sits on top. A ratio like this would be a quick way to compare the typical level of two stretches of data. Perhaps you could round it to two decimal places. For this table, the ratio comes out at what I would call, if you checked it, 0.99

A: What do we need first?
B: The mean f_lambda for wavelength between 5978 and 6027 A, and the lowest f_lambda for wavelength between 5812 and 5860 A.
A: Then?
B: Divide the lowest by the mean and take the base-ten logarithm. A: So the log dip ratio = -0.0239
